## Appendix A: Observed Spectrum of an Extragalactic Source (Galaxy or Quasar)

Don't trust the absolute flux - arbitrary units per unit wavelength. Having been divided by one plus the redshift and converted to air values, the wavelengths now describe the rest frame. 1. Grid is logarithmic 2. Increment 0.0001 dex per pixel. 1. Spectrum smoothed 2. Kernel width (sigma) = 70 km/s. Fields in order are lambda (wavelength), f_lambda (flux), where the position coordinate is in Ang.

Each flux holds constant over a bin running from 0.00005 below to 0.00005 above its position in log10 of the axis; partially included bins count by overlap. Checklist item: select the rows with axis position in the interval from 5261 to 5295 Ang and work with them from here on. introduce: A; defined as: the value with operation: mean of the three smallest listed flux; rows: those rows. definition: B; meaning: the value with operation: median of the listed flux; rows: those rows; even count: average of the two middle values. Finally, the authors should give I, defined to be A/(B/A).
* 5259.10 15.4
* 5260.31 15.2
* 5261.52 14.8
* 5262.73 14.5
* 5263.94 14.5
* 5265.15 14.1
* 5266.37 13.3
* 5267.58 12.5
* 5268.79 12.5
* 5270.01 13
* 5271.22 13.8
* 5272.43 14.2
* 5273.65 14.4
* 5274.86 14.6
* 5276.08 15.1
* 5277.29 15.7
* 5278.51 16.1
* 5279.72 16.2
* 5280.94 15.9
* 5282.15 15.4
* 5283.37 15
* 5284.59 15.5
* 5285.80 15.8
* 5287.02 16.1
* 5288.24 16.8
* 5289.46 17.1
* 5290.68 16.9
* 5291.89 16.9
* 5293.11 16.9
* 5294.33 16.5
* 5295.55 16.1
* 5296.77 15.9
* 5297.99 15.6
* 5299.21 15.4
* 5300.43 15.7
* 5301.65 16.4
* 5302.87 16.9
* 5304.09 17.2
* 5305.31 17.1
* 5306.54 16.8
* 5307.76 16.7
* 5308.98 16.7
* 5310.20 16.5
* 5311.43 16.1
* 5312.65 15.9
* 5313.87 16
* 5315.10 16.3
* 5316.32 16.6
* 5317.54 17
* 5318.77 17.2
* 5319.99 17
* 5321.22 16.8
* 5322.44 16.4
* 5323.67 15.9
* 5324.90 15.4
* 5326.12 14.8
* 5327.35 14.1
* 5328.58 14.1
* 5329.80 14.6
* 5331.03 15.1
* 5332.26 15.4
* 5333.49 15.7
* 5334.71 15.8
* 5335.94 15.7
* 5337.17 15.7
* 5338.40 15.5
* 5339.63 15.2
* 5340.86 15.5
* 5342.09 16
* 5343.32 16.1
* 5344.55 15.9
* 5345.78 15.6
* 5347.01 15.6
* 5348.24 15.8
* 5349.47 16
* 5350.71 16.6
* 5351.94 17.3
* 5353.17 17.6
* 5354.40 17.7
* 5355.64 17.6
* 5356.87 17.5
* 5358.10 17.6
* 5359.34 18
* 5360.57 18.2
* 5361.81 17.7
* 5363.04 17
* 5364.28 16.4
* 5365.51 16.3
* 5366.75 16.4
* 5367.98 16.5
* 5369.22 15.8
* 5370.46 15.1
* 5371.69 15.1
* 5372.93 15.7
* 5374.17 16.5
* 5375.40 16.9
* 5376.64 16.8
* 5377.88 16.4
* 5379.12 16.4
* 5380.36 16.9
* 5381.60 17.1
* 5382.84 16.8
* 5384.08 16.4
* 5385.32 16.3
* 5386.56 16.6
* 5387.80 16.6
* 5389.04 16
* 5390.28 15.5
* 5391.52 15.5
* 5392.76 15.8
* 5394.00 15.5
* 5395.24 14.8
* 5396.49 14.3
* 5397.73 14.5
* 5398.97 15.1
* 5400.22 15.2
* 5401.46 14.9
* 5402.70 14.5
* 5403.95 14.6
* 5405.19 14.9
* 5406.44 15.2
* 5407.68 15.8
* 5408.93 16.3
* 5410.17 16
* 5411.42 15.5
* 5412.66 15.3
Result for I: 10.5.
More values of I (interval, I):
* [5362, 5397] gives 13.2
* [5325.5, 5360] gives 12.9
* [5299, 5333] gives 12.4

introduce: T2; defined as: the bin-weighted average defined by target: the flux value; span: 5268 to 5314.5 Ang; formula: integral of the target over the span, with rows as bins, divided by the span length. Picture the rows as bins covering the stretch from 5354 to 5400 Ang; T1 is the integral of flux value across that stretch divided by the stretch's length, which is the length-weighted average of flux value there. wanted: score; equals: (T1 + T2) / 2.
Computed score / 16.1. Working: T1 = 16.3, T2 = 15.81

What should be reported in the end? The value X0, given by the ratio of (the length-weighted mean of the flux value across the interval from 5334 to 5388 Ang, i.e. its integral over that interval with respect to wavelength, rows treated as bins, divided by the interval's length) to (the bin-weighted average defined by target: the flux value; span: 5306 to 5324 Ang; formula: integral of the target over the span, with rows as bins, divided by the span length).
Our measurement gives 1.00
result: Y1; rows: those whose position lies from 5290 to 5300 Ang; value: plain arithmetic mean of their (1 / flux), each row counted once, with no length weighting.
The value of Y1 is 0.0615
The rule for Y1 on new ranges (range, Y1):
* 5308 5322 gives 0.0604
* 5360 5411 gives 0.0629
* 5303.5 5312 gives 0.0598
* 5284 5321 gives 0.0608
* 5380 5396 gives 0.0621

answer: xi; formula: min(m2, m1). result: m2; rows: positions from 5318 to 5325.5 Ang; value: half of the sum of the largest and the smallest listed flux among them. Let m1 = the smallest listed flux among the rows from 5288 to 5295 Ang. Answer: 16.3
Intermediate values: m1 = 16.5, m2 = 16.3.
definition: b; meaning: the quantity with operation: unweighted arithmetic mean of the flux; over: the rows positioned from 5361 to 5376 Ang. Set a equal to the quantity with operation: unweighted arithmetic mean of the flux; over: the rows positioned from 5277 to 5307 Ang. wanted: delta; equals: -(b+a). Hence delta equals -32.5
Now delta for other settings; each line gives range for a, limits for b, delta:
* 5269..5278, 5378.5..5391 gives -30.9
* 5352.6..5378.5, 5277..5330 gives -32.9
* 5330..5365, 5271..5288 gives -31.7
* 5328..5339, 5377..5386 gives -31.9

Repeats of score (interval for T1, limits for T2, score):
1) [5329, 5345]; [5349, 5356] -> 16.3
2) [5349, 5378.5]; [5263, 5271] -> 15.1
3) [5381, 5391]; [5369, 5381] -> 16.3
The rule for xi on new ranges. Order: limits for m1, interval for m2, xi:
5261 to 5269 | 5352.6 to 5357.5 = 12.5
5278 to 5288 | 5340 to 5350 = 15.0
